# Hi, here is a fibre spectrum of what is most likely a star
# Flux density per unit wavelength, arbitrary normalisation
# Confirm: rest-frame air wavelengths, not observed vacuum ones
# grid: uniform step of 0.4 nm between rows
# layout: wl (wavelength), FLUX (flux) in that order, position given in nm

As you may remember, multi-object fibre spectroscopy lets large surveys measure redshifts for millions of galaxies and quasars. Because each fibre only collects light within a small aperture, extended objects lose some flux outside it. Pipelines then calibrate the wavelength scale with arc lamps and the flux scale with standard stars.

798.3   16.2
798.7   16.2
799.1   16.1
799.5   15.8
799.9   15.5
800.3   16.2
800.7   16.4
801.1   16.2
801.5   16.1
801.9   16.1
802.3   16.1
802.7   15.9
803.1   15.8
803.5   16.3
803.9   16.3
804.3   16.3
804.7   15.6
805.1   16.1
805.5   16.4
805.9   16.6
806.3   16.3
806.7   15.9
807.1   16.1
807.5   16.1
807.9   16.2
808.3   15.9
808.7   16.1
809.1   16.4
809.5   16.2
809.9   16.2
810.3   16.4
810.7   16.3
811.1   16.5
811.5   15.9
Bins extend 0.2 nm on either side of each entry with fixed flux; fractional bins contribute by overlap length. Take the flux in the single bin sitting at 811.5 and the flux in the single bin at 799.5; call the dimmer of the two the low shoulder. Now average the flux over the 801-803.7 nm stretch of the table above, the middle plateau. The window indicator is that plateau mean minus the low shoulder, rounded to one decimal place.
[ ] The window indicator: 0.3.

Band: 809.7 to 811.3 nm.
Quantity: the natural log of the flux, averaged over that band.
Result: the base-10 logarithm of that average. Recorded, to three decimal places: 0.446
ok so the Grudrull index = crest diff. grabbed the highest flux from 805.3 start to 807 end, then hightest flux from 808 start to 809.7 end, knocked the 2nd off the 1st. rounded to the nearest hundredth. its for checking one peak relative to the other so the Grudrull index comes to 0.20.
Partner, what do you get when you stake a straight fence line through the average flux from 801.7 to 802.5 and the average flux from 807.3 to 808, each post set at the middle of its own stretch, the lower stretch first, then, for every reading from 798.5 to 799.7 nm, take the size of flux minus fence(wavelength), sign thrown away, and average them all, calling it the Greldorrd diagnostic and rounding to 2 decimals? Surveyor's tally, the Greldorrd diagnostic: 0.14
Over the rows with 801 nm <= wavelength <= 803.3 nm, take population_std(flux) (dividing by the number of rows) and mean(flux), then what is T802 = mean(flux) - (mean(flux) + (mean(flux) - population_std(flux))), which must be -15.9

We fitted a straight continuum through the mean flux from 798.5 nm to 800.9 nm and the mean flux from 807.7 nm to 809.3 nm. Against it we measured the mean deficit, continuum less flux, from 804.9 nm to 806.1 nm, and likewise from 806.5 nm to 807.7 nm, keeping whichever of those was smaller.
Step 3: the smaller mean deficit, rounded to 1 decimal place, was -0.3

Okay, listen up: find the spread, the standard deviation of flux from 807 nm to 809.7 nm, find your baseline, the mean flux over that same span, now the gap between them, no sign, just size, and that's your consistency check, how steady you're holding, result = 16.0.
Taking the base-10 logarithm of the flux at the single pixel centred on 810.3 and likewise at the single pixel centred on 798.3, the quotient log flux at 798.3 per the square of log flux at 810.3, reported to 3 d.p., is 0.820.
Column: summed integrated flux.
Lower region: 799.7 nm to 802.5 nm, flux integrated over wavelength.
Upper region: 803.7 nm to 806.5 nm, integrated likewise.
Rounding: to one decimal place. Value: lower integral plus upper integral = 90.5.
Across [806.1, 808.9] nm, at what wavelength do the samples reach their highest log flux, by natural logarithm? 806.3 nm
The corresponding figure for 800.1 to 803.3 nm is 800.7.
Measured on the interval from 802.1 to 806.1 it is 805.9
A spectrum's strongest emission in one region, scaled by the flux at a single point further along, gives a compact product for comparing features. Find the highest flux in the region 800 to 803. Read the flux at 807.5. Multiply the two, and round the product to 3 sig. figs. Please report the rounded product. 264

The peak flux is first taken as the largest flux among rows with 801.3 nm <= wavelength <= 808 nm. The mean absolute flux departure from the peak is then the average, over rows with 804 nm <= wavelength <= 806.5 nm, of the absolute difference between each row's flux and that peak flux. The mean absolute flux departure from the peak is 0.38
